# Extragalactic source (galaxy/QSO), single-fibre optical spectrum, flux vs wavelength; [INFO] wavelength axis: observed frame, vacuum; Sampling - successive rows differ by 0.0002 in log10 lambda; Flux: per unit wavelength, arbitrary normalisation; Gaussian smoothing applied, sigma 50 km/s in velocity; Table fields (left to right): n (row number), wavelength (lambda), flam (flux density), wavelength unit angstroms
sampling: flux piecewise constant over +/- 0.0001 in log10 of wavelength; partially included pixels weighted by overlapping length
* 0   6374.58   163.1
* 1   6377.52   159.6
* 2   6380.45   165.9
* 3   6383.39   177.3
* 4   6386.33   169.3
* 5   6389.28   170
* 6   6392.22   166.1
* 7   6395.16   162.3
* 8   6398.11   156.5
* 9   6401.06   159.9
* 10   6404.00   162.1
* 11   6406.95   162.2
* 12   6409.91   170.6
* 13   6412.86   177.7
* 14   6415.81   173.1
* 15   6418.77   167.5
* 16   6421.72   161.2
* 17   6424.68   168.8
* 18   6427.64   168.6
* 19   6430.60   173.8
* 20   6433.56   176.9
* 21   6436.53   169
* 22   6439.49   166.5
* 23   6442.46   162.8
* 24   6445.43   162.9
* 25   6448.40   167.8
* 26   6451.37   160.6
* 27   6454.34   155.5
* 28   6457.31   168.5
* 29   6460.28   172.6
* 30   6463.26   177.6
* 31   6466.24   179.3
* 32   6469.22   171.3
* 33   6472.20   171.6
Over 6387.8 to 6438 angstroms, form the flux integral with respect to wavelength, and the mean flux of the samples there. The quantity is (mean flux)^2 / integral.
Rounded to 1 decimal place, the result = 3.3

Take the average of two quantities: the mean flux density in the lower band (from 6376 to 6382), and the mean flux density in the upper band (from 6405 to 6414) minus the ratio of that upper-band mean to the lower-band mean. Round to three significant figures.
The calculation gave 166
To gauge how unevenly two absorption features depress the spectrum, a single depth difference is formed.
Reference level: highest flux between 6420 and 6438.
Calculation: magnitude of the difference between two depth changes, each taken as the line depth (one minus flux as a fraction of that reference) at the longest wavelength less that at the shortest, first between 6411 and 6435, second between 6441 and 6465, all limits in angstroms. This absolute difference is 0.09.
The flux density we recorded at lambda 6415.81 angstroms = 173.1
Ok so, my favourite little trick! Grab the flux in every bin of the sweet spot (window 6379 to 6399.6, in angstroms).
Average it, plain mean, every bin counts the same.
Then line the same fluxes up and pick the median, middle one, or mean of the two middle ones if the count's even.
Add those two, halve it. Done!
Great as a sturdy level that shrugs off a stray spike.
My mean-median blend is 166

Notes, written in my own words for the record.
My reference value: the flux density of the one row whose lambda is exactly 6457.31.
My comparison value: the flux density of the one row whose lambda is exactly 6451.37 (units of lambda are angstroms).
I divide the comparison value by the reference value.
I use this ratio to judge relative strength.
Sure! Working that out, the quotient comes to 0.95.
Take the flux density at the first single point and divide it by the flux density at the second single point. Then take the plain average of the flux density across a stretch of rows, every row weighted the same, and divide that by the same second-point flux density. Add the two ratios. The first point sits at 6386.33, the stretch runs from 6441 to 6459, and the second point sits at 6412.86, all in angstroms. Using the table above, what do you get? 1.87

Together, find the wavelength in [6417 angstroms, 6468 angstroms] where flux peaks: 6466.24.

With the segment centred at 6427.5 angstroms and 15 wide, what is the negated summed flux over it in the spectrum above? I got -849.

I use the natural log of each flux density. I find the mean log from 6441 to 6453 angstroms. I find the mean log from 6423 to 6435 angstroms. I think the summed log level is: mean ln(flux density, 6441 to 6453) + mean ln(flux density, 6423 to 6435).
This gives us 10.24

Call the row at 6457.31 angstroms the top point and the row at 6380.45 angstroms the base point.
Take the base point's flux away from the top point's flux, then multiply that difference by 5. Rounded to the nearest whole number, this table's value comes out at 13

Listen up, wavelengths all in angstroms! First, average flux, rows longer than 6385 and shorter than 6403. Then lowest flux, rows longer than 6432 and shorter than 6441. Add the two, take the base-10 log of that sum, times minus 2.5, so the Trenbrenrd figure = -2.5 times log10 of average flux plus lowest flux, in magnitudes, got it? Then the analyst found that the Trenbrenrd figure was -6.30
